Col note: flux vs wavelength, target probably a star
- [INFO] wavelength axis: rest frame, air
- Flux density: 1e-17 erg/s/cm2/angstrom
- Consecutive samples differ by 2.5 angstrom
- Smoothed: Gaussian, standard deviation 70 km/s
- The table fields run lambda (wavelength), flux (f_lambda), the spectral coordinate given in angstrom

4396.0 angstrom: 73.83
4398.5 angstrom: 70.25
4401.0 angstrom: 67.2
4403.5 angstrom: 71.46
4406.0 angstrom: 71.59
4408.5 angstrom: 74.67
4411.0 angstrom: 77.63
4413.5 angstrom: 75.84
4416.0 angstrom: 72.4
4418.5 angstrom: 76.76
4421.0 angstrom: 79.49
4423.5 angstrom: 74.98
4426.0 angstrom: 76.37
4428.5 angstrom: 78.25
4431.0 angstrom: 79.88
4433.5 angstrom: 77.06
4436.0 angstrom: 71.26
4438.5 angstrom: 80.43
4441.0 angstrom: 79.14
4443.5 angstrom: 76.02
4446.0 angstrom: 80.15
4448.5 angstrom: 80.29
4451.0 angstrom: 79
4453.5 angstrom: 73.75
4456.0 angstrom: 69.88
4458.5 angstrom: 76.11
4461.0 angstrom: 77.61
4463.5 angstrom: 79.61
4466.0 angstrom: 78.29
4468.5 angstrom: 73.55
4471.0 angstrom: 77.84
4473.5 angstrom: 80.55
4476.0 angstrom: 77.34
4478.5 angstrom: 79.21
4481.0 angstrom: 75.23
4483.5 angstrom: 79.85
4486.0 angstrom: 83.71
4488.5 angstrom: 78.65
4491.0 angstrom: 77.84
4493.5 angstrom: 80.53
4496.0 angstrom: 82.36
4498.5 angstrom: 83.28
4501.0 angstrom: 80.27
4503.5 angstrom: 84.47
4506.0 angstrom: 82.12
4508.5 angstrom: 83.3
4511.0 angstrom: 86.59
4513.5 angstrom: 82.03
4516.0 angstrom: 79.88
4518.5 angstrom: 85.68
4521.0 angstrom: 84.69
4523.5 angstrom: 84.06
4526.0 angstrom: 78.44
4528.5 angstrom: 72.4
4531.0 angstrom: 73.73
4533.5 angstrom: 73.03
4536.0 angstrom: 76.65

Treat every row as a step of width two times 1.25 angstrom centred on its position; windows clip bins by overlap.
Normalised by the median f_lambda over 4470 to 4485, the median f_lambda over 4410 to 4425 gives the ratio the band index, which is 0.97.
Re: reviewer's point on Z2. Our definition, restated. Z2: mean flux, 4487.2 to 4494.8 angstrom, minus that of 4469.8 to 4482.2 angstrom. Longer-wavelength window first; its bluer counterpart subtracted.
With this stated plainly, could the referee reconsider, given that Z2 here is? 1.0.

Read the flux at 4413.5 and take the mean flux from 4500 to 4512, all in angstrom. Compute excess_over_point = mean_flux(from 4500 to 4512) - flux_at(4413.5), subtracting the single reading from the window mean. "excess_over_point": 8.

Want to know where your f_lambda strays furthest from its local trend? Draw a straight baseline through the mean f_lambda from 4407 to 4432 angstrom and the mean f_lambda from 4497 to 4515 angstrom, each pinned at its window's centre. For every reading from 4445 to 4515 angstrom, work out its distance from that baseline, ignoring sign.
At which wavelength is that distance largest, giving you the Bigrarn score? 4456.0 angstrom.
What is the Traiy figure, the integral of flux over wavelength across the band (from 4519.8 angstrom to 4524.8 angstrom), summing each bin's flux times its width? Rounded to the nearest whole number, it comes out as 422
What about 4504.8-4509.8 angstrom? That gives 414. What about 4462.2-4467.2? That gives 395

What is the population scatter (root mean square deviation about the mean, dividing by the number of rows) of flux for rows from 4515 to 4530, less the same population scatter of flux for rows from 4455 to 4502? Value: 1.4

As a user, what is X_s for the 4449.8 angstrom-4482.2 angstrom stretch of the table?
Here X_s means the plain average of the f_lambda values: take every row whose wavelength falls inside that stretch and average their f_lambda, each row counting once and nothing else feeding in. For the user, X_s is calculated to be 77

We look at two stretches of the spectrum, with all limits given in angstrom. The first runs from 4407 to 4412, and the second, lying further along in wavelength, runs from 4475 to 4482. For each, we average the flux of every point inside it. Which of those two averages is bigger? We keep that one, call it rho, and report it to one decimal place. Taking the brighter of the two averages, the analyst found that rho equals 77.3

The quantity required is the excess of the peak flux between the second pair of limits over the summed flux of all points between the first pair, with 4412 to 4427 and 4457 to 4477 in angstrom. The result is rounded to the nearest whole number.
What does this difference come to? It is -375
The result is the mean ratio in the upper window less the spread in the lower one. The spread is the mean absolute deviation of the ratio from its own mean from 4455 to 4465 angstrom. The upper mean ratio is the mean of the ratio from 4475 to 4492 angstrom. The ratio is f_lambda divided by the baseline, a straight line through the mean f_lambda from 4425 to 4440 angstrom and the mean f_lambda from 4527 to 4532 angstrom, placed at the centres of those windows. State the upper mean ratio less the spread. 1.01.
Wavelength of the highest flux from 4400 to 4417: 4411.0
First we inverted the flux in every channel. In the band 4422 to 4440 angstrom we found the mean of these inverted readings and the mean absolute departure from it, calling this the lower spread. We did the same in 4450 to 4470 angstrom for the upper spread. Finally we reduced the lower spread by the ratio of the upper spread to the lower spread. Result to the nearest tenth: -1.2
